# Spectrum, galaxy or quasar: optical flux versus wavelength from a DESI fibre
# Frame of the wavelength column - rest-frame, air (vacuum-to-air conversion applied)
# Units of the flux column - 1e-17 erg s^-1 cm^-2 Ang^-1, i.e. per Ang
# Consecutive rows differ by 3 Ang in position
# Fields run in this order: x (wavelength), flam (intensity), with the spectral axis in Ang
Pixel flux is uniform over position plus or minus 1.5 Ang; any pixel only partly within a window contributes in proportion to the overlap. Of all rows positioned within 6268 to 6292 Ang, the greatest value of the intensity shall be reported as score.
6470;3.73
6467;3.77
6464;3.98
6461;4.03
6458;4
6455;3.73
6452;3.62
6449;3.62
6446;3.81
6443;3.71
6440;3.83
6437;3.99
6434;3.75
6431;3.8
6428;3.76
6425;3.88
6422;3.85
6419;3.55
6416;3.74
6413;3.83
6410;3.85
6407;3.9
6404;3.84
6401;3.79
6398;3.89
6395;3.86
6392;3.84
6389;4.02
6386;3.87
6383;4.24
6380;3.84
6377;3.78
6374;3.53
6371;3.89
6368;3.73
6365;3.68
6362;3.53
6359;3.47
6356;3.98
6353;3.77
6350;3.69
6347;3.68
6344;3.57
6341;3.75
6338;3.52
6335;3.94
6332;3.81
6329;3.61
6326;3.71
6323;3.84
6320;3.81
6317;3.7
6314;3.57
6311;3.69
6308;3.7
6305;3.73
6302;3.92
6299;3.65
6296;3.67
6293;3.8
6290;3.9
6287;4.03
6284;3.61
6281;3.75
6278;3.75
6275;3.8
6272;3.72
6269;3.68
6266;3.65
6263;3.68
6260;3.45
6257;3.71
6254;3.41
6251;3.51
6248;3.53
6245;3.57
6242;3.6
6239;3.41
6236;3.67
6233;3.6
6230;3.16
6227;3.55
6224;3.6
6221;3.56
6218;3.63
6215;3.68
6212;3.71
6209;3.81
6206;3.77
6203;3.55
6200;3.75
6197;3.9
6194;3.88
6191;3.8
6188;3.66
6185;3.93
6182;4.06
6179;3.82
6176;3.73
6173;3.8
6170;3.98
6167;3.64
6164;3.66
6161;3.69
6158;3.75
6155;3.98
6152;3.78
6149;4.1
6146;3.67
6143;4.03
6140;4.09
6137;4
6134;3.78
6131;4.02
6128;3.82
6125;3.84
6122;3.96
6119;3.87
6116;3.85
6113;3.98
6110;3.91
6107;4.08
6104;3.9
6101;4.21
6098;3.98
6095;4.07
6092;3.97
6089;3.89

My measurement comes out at 4.03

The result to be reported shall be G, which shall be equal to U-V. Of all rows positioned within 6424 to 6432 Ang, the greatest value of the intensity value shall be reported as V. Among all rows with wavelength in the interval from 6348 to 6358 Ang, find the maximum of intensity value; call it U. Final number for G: 0.1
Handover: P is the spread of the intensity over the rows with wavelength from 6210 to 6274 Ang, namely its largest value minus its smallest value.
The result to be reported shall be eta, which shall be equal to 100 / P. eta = 179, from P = 0.56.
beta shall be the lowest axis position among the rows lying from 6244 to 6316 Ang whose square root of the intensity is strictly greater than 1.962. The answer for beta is 6287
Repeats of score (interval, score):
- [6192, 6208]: 3.9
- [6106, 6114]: 4.08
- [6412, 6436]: 3.88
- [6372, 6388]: 4.24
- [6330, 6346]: 3.94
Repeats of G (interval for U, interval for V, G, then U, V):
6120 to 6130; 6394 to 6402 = 0.1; 3.96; 3.89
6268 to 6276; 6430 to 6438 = -0.2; 3.8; 3.99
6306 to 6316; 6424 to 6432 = -0.2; 3.7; 3.88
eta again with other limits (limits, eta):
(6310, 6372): 196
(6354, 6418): 130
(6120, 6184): 217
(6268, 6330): 217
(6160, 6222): 196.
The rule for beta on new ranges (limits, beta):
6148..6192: 6149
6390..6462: 6395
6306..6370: 6335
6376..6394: 6383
